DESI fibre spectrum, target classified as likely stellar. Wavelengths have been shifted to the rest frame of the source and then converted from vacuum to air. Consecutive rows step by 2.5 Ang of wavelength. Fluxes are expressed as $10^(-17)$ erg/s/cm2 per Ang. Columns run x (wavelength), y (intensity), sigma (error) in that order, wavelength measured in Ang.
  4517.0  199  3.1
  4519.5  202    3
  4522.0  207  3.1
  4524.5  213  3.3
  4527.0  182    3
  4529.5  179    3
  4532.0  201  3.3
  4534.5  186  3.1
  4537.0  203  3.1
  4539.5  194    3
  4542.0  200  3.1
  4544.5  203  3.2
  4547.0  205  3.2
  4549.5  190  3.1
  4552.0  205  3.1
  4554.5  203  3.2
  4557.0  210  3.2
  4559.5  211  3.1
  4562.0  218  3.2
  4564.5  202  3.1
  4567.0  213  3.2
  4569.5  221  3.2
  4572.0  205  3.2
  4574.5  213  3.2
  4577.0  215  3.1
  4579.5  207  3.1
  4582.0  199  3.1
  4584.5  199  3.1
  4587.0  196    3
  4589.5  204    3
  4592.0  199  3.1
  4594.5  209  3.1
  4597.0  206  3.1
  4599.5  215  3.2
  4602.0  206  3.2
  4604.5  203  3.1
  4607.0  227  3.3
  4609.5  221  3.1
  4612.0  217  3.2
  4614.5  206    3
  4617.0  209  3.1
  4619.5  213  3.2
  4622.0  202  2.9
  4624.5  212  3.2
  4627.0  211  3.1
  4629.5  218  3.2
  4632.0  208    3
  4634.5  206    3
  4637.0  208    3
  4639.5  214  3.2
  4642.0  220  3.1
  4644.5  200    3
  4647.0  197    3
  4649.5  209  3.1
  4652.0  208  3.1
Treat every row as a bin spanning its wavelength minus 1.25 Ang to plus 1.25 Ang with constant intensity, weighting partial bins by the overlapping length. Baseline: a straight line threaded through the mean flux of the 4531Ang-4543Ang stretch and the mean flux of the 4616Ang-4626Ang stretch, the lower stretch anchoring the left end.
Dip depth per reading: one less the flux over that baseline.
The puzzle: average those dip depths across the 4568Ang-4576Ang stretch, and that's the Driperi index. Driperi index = -0.06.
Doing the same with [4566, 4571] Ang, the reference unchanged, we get -0.08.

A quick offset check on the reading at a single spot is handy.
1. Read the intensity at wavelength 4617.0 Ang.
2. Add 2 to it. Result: 211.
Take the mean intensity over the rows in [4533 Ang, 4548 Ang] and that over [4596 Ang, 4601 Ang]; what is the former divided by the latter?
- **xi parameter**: 0.94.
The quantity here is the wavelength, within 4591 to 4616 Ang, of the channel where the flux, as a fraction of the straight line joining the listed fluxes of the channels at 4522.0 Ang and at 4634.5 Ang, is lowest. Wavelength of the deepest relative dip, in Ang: 4592.0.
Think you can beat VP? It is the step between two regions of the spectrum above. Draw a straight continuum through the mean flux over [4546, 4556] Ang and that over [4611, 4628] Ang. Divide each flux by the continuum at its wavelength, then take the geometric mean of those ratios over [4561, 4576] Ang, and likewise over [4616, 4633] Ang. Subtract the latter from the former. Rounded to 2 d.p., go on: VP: 0.04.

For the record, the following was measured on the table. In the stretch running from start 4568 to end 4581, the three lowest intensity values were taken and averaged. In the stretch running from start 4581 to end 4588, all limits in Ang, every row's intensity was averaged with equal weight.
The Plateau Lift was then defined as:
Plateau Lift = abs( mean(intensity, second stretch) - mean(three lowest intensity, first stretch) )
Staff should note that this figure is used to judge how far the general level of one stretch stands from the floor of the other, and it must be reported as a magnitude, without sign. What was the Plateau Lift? 10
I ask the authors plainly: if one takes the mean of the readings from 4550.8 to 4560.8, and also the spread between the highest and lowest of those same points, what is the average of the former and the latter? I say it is 108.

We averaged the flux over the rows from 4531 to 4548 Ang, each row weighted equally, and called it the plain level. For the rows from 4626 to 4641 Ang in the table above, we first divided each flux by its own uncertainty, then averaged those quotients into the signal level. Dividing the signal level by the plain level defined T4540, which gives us 0.344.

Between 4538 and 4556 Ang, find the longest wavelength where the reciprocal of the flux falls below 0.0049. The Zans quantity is 4552.0 Ang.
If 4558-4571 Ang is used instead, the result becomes 4569.5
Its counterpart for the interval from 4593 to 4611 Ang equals 4609.5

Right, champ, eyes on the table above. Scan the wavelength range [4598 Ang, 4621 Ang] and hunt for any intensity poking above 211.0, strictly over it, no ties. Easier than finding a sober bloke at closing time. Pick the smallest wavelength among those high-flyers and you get 4599.5 Ang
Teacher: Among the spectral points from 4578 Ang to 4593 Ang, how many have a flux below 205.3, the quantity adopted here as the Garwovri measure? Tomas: 5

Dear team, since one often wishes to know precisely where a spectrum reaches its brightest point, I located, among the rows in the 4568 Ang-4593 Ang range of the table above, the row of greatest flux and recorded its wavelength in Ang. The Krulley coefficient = 4569.5 Ang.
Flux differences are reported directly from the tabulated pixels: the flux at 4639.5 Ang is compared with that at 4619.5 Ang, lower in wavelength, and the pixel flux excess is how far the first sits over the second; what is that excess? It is 1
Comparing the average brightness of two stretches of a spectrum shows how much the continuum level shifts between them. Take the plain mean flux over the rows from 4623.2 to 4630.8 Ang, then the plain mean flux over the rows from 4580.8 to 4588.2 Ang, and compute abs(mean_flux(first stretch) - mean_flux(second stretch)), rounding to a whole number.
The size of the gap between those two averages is 16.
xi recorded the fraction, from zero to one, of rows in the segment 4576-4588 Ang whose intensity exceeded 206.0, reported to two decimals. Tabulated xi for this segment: 0.40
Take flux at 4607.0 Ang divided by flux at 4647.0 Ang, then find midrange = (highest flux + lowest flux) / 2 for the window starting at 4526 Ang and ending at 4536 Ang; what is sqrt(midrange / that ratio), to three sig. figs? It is 12.8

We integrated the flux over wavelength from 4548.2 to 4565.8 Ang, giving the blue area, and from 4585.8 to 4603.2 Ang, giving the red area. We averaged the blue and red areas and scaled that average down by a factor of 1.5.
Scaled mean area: 2395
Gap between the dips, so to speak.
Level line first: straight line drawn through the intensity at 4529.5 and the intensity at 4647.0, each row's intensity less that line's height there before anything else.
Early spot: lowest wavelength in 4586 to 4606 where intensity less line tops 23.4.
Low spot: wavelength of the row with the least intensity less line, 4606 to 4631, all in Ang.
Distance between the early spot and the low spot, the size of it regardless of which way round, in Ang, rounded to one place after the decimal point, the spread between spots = 22.5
